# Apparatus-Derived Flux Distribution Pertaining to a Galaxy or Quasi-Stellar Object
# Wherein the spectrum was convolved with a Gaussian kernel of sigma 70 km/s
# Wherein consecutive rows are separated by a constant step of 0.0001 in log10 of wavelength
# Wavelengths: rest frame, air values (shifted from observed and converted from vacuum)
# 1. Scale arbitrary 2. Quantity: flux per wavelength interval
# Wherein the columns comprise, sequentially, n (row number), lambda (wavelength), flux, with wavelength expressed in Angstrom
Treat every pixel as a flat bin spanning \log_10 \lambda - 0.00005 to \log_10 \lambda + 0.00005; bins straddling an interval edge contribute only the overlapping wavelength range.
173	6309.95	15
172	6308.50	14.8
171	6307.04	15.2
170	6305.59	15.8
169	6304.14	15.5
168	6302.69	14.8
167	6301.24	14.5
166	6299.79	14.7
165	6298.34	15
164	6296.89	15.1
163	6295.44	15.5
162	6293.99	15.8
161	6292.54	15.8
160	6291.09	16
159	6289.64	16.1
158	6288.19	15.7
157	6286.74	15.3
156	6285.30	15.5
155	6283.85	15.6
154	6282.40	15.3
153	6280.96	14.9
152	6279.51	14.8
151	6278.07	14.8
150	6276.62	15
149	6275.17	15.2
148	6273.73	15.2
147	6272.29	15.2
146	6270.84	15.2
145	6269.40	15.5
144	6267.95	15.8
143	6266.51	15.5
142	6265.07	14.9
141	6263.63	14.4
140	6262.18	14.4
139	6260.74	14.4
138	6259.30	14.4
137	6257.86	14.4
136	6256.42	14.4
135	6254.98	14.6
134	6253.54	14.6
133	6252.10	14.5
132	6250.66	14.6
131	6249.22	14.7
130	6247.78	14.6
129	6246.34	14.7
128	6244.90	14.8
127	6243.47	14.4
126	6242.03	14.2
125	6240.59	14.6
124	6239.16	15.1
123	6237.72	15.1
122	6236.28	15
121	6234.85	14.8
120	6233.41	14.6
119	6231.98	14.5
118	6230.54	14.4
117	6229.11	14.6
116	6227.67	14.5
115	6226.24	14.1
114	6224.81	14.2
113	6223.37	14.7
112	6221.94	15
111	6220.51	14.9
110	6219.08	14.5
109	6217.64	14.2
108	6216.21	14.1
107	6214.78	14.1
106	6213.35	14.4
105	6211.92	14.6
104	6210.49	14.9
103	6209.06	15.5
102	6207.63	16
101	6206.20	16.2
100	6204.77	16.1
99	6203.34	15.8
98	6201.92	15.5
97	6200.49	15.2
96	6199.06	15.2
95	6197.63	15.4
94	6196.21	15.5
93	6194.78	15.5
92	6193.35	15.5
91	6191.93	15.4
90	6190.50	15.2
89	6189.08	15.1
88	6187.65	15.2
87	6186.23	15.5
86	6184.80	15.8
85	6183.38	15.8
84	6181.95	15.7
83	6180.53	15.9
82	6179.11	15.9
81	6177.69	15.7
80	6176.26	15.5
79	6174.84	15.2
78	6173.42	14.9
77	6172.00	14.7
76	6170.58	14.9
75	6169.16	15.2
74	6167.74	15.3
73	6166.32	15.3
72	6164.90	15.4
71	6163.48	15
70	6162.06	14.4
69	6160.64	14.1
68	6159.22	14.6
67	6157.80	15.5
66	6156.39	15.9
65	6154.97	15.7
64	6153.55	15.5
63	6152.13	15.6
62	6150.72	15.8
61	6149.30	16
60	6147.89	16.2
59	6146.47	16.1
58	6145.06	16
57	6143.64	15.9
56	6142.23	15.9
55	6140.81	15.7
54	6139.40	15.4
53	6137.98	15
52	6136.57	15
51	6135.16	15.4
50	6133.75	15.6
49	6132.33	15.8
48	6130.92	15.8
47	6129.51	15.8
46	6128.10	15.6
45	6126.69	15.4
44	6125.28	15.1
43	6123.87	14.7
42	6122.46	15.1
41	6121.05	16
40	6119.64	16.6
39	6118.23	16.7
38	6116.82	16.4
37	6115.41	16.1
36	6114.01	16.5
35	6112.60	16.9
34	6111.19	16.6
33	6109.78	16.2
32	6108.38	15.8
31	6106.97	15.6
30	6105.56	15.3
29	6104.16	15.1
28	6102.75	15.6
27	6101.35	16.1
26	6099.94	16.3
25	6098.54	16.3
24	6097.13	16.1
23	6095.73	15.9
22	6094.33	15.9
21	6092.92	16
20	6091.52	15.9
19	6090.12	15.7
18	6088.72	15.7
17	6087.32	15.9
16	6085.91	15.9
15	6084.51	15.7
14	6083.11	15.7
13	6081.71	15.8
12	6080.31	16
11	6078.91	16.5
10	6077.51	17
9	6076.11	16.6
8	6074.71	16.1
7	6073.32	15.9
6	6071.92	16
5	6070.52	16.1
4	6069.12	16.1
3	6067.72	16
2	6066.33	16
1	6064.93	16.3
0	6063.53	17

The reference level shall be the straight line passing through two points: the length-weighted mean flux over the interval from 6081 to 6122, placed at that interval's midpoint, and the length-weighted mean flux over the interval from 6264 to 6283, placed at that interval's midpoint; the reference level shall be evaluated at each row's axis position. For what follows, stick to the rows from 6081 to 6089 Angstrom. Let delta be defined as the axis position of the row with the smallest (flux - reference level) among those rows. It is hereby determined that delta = 6083.11 Angstrom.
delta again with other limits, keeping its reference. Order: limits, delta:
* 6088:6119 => 6104.16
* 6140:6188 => 6160.64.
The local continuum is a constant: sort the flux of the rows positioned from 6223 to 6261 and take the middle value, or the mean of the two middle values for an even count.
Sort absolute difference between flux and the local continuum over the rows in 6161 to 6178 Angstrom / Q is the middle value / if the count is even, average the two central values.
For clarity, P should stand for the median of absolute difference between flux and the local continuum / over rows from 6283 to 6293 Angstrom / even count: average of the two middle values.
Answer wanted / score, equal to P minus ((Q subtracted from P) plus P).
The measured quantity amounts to -0.5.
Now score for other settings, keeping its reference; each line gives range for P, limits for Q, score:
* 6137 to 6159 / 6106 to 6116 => 0.4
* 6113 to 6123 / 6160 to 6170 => -1.2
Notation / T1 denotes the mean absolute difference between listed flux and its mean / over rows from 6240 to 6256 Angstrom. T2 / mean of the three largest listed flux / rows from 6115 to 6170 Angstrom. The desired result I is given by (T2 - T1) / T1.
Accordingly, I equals 146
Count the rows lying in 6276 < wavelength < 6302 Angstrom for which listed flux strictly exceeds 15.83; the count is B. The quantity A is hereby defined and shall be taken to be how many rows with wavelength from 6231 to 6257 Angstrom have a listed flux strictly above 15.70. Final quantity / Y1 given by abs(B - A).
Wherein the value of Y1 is 2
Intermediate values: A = 0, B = 2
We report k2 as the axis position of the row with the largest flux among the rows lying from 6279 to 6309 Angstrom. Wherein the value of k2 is 6289.64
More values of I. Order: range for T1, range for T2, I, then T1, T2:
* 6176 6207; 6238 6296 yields 63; 0.25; 16.0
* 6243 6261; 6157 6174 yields 128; 0.12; 15.4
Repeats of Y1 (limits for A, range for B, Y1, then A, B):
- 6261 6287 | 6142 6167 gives 6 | 1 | 7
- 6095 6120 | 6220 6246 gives 14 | 14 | 0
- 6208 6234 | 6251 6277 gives 0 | 0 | 0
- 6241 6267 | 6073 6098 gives 13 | 0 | 13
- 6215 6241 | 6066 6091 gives 13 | 0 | 13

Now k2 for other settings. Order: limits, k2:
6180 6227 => 6206.20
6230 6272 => 6267.95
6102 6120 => 6112.60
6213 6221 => 6220.51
